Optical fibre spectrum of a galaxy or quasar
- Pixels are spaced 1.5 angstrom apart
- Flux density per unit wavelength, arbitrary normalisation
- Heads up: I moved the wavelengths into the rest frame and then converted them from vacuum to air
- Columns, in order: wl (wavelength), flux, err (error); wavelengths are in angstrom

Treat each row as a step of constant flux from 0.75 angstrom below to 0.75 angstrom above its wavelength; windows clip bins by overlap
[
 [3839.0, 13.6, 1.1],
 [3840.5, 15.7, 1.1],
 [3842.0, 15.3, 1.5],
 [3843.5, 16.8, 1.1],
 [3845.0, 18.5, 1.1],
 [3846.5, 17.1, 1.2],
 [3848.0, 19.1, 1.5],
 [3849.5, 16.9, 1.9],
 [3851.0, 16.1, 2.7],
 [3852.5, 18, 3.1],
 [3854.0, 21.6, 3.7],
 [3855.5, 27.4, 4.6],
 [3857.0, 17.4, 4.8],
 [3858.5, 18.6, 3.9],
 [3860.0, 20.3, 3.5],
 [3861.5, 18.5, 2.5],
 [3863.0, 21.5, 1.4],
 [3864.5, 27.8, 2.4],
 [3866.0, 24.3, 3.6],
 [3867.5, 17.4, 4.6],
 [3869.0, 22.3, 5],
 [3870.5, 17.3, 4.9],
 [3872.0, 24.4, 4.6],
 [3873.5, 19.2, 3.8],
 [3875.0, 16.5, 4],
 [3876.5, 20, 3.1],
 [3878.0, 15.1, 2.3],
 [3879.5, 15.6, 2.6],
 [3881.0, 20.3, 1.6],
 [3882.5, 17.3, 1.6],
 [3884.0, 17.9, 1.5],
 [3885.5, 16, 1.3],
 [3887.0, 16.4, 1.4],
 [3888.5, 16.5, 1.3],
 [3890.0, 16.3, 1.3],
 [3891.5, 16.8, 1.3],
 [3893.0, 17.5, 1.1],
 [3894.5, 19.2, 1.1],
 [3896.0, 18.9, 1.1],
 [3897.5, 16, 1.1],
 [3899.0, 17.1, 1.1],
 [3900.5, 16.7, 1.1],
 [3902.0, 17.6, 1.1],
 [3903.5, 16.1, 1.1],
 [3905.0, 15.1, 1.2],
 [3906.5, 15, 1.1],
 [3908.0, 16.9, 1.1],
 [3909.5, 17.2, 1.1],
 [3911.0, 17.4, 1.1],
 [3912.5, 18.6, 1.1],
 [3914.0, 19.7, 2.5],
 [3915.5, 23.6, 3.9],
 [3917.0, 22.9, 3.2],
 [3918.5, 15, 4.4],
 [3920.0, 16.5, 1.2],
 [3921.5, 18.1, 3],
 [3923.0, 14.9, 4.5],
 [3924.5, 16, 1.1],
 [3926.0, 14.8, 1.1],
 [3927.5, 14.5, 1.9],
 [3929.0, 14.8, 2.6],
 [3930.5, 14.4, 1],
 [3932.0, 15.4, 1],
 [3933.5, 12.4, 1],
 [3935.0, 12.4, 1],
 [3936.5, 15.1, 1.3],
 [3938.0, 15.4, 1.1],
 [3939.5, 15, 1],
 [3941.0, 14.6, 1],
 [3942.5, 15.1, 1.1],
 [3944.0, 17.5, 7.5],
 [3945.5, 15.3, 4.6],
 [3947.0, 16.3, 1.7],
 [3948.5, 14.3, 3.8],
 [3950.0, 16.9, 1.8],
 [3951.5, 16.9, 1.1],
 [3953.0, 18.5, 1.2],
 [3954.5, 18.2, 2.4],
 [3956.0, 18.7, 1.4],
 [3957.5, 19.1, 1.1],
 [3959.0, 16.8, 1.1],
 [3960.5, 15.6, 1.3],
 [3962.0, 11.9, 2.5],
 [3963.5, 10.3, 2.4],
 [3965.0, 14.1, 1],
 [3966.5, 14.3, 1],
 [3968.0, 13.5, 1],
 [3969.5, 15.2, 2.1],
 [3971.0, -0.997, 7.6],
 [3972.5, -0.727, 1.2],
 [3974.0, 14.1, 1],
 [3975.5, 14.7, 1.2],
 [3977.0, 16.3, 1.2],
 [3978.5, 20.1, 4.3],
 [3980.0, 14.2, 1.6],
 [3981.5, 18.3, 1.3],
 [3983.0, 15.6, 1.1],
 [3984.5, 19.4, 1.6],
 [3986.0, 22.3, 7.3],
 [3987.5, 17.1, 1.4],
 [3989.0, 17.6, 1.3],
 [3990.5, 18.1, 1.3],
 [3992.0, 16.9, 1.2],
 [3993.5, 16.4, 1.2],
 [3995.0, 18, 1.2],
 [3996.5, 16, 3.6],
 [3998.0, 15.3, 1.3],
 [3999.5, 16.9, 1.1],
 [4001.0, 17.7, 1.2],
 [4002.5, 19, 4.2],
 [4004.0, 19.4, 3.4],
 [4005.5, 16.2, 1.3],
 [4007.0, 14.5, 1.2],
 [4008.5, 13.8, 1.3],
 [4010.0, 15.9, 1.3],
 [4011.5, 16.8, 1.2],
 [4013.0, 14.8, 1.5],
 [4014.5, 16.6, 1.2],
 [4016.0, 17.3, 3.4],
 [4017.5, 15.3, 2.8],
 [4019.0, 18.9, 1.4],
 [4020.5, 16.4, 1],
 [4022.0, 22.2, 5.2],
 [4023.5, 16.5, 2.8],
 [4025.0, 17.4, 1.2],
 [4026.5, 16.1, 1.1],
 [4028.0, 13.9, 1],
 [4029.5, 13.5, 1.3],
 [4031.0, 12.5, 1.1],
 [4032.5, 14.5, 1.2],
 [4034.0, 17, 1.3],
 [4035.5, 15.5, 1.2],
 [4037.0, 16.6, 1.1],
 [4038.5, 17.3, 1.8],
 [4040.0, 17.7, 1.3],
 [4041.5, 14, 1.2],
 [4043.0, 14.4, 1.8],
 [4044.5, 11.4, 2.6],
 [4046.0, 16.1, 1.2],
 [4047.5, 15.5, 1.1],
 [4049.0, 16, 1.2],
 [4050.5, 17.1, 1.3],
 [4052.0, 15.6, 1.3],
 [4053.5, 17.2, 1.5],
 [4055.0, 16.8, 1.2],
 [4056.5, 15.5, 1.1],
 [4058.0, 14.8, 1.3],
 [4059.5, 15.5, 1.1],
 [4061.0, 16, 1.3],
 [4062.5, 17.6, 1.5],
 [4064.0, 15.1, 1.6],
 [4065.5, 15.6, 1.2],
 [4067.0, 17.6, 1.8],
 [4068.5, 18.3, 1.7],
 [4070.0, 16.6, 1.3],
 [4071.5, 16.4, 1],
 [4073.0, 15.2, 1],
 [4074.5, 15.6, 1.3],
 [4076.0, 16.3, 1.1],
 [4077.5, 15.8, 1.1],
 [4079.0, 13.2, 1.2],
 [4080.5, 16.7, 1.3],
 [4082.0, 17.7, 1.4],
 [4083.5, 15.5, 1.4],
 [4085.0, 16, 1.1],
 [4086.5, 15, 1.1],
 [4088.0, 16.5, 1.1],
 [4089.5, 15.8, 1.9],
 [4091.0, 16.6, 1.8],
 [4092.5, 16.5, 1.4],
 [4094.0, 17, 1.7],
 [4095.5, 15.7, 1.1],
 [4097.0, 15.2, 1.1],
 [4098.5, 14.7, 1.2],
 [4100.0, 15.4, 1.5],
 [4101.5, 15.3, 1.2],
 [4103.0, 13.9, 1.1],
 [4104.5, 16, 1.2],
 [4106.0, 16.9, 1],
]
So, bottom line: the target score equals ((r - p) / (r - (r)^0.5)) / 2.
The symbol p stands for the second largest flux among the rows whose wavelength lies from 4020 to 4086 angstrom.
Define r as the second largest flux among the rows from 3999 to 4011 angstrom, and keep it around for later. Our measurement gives 0.02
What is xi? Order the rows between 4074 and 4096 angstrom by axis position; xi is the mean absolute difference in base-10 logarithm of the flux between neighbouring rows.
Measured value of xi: 0.034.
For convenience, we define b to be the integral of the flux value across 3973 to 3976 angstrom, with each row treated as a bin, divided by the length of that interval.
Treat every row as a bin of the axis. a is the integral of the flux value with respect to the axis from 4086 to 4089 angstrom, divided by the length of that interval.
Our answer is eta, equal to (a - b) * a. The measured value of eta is 43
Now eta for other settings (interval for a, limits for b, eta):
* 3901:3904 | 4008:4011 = 30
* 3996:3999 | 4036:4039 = -17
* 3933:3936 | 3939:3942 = -28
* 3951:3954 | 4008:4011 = 48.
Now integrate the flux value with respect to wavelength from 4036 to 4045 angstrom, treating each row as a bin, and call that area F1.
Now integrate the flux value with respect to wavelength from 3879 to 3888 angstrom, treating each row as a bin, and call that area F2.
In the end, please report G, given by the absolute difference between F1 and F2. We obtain 17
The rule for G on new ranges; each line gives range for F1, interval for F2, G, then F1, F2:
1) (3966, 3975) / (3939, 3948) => 57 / 83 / 141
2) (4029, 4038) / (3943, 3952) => 10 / 135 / 145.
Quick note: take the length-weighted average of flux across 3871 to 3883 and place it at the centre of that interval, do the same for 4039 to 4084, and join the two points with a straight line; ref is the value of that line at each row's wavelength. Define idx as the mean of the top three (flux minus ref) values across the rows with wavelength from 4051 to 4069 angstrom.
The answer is 2.0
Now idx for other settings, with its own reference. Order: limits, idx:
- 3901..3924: 4.1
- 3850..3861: 4.3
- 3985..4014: 3.4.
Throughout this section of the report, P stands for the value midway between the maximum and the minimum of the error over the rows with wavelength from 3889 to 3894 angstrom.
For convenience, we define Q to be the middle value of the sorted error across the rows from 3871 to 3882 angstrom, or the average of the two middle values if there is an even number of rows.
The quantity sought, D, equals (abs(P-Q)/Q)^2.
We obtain 0.4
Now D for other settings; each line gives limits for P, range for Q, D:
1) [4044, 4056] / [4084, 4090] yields 0.5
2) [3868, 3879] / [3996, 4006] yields 3.3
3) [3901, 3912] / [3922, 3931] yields 0.1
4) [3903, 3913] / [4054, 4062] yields 0.0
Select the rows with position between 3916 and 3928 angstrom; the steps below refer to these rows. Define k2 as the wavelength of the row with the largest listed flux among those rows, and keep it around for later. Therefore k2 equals 3917.0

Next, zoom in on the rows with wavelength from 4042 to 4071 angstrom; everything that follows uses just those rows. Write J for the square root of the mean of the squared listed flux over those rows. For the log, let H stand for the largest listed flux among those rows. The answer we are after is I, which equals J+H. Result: 34.3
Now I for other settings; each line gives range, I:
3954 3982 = 35.1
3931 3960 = 35.2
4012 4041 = 38.6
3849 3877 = 48.4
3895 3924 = 41.3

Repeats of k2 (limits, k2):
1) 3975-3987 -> 3986.0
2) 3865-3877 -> 3872.0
